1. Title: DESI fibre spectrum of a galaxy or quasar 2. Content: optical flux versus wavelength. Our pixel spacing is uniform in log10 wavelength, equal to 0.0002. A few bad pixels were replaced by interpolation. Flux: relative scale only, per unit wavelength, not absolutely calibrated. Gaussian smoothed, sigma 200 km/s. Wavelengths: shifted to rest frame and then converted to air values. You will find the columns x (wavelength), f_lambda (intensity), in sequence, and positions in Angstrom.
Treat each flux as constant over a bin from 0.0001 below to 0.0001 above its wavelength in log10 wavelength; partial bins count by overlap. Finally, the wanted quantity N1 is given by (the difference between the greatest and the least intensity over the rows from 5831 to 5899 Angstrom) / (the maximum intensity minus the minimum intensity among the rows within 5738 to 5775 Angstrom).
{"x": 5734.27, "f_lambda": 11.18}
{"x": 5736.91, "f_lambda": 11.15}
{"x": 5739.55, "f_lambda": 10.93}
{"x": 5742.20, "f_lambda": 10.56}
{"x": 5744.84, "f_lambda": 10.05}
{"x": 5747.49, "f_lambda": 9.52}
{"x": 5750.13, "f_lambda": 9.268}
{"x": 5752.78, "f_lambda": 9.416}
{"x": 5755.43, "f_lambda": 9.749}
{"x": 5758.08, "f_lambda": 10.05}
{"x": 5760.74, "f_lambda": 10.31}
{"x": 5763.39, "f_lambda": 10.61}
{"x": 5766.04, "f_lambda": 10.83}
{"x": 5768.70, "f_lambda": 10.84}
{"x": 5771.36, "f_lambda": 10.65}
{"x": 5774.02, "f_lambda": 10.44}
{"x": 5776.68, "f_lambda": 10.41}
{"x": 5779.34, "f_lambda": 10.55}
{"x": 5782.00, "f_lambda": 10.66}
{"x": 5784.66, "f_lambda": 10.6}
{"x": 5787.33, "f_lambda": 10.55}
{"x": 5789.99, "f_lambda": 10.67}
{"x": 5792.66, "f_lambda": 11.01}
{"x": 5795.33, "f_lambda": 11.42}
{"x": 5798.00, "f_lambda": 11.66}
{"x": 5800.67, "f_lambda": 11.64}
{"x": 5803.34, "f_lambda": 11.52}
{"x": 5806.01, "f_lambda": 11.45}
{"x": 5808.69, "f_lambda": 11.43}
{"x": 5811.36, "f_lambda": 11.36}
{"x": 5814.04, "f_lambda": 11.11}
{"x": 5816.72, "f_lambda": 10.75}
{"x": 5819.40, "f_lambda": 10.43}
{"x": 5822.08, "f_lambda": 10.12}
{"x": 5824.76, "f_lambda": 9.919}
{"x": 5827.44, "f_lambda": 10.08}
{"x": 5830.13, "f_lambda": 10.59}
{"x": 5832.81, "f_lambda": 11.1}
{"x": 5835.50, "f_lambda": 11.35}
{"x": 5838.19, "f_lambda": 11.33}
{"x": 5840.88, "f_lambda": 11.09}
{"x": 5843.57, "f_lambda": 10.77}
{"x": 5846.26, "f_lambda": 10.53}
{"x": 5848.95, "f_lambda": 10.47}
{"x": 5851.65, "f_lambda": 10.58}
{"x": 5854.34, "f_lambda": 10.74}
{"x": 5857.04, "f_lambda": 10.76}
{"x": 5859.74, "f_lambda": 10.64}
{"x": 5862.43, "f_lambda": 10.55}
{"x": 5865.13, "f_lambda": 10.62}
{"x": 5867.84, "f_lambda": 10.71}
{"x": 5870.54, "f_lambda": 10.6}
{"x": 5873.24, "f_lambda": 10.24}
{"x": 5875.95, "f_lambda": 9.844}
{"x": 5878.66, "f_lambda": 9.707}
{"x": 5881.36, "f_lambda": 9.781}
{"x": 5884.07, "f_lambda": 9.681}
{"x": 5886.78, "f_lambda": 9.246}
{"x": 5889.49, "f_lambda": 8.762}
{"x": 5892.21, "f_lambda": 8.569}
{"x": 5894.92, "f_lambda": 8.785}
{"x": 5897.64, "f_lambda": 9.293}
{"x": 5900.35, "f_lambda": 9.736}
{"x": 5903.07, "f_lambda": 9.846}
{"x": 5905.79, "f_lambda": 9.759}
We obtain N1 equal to 1.67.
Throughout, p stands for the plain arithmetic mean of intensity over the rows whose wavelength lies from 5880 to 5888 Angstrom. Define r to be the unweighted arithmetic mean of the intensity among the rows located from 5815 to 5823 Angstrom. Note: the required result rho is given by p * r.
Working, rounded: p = 9.57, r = 10.4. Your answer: 100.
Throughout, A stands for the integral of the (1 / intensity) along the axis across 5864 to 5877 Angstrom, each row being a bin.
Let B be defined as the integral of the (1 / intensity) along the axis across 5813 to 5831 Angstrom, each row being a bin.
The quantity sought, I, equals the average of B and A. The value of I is 1.49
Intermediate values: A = 1.25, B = 1.73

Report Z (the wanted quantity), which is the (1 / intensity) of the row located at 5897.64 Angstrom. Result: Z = 0.108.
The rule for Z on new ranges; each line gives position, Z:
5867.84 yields 0.093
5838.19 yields 0.088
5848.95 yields 0.096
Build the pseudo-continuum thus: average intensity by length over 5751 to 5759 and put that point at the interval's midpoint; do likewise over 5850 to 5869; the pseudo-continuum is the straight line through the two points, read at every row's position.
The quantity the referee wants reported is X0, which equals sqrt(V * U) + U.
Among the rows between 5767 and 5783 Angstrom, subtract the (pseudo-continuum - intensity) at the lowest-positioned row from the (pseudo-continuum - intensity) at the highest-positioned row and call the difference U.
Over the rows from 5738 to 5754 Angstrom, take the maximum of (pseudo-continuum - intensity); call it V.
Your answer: 0.6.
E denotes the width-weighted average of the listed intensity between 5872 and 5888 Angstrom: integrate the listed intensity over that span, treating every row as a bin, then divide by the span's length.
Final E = 9.7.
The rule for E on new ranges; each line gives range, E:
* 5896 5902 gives 9.5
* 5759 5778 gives 10.6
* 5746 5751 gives 9.4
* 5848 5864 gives 10.6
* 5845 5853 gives 10.5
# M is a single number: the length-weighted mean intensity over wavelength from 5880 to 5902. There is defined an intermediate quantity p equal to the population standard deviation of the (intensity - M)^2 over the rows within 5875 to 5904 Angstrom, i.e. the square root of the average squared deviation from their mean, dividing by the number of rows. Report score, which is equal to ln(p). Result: -2.0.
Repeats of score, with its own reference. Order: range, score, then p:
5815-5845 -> 0.3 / 1.4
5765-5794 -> -0.7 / 0.5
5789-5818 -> 0.2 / 1.3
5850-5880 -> -0.4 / 0.7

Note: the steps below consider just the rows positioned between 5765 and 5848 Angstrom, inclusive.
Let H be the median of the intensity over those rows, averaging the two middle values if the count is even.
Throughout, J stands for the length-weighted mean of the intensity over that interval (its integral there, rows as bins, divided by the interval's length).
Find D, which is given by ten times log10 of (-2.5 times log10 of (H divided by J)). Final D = -20.2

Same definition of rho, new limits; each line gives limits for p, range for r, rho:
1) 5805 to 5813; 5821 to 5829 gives 115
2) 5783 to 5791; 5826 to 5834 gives 112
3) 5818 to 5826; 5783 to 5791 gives 108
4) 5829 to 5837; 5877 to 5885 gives 107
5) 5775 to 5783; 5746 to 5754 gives 99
